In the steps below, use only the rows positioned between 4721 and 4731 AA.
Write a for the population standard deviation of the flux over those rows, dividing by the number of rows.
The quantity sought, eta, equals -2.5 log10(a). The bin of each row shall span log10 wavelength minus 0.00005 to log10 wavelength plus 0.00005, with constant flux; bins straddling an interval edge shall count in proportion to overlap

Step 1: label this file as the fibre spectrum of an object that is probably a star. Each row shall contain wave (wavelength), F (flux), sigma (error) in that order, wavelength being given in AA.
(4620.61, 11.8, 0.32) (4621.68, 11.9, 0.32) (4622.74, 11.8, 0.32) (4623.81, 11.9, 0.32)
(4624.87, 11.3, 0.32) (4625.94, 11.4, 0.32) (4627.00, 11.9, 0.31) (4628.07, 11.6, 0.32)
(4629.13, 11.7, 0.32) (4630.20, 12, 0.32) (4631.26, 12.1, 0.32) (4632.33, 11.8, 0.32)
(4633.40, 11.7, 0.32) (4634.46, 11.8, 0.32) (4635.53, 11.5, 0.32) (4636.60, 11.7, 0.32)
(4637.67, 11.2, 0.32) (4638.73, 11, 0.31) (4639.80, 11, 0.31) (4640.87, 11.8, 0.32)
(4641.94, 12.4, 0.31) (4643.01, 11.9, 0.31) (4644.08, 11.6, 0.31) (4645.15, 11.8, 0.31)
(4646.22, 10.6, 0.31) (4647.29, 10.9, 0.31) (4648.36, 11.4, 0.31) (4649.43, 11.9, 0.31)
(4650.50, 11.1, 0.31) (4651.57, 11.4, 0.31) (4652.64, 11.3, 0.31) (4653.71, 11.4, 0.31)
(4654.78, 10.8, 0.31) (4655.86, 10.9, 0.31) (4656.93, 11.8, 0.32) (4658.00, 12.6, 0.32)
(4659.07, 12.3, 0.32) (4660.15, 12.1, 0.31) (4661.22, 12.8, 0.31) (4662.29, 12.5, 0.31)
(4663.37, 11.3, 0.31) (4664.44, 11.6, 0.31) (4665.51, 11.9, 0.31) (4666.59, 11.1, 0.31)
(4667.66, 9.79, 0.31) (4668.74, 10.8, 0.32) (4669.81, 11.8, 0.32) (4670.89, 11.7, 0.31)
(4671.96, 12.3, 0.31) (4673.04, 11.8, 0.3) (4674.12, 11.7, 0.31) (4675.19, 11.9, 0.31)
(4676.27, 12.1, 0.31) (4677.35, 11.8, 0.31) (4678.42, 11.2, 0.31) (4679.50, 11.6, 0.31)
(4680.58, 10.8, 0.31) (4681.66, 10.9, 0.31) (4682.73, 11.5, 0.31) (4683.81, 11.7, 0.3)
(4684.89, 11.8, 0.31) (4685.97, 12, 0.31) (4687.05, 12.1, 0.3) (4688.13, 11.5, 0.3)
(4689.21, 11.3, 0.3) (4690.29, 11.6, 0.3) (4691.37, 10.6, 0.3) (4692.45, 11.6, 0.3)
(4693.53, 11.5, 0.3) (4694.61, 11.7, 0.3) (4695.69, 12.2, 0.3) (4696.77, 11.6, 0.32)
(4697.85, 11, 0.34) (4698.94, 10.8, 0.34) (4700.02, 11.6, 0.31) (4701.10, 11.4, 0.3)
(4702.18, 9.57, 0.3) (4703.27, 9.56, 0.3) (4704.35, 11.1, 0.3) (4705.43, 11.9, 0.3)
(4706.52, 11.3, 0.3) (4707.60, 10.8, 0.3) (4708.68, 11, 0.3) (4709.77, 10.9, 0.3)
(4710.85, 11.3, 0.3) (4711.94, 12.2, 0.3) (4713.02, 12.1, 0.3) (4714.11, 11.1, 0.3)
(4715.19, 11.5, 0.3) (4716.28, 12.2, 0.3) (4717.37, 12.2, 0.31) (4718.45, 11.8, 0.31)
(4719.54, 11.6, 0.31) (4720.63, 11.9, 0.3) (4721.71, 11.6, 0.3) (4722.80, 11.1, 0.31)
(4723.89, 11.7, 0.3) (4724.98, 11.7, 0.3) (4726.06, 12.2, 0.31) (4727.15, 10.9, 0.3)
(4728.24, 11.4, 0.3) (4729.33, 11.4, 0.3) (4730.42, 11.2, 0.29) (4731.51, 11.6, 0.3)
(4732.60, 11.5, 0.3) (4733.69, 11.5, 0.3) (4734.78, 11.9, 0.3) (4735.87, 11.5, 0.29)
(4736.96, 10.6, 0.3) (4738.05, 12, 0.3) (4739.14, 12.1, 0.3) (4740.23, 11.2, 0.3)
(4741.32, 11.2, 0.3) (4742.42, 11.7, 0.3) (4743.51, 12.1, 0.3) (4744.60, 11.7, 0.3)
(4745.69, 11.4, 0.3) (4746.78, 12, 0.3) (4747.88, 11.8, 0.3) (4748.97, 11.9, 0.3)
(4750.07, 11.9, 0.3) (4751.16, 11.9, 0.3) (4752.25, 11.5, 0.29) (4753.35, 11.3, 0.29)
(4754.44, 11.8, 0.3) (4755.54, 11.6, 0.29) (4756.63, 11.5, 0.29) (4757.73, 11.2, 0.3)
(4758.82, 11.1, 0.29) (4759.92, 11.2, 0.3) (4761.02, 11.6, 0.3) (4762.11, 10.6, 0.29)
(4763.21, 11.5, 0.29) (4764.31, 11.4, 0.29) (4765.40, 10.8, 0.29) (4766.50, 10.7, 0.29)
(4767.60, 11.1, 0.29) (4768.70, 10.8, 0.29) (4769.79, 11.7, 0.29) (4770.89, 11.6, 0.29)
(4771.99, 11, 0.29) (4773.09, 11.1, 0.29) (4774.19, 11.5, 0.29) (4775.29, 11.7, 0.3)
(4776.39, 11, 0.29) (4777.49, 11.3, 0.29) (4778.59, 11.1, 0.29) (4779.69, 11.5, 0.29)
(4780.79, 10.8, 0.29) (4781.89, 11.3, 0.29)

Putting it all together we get 1.09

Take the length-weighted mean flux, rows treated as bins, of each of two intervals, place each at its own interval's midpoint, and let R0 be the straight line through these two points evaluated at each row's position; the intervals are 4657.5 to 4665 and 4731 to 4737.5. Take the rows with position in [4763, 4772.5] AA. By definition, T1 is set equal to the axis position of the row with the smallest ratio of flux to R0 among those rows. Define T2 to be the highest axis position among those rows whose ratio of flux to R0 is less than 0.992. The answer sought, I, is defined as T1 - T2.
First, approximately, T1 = 4766.50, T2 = 4768.70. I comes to -2.2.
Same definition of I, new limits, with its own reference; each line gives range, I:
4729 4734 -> 0.0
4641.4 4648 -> -1.1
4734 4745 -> -4.4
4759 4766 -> -3.3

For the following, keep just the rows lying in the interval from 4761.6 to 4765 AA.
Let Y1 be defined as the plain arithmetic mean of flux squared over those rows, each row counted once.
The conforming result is 125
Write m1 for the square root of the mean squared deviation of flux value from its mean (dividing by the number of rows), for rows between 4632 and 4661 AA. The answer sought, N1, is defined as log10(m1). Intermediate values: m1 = 0.50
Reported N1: -0.30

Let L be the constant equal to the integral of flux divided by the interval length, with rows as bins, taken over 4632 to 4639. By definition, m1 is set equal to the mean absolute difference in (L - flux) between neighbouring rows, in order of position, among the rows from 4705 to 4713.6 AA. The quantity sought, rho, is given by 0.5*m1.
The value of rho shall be 0.20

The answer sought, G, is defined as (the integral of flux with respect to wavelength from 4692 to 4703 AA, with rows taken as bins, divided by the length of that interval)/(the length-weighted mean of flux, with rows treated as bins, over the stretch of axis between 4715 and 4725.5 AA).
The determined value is 0.96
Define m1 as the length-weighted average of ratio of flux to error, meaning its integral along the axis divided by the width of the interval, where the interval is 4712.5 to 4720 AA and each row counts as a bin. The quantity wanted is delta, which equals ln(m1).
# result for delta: 3.66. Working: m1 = 38.7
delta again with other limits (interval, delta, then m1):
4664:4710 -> 3.61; 37.0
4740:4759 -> 3.67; 39.1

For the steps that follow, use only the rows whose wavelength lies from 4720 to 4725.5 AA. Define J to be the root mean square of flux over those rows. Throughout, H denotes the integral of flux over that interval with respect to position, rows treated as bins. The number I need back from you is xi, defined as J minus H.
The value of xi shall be -52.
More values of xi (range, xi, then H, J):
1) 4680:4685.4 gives -50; 61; 11.3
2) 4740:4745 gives -46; 58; 11.6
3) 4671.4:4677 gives -55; 67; 12.0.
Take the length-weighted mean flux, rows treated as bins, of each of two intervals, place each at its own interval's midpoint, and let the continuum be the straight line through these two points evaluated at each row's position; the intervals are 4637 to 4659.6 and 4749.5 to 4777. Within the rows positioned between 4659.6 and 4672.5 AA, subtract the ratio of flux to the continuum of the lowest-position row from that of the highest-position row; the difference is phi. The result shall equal 0.02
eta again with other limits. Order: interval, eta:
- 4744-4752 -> 1.83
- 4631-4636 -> 1.78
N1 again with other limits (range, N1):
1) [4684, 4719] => -0.19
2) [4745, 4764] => -0.45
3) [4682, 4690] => -0.57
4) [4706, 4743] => -0.36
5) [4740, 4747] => -0.47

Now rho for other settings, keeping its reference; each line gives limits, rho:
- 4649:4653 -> 0.20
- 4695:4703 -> 0.35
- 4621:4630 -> 0.13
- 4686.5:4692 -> 0.26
